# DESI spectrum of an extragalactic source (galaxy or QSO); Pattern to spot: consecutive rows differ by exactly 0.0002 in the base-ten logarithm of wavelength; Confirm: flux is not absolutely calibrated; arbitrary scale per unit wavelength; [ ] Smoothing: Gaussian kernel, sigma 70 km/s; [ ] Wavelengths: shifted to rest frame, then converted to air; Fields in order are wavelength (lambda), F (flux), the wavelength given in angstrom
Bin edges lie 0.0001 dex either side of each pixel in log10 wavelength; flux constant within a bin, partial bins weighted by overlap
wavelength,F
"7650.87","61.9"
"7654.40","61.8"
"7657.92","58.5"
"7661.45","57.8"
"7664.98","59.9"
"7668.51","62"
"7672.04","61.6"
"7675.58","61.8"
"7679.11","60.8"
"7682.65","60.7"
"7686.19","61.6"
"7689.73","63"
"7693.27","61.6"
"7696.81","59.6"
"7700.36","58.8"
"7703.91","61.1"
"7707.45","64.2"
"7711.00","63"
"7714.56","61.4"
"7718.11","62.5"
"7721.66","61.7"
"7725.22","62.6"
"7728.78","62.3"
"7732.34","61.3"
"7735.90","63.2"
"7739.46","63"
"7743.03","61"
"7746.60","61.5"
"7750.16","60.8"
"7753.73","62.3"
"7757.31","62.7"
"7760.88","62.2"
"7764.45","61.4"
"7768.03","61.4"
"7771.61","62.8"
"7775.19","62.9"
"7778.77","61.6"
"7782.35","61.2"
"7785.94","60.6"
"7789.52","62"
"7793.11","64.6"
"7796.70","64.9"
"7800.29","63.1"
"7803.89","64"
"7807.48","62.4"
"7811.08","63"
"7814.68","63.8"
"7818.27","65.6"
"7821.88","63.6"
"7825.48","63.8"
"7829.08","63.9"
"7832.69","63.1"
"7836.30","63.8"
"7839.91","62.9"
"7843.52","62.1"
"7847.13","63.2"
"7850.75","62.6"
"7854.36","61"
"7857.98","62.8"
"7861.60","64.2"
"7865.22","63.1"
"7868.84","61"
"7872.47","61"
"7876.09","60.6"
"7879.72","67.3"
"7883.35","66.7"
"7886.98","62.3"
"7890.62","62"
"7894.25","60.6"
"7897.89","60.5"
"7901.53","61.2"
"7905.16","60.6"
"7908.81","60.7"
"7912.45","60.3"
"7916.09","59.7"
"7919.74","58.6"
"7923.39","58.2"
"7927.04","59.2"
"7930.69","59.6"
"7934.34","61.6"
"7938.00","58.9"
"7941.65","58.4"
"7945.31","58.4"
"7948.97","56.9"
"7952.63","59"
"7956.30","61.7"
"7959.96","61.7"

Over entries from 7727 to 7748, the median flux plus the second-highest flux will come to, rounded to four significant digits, 124.9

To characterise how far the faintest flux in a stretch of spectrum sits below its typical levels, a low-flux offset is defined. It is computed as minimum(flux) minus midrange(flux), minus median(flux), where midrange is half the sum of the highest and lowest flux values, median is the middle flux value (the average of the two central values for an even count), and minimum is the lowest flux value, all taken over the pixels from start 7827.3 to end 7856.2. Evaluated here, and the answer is -64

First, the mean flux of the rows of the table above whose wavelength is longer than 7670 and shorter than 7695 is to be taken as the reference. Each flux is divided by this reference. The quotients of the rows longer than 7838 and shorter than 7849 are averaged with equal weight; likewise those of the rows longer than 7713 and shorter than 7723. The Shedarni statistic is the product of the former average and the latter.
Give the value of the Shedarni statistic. 1.02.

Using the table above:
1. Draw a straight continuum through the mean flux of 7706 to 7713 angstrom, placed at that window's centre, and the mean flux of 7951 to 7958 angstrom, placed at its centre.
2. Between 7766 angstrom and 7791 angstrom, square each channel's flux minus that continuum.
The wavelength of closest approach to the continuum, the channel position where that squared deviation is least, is 7771.61 angstrom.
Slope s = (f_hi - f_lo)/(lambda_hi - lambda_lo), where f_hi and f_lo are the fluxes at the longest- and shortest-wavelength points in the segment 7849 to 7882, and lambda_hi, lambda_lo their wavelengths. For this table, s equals 0.16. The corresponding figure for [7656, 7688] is 0.11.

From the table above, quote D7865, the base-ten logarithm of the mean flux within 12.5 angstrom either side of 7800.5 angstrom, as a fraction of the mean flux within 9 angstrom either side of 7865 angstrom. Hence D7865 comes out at 0.007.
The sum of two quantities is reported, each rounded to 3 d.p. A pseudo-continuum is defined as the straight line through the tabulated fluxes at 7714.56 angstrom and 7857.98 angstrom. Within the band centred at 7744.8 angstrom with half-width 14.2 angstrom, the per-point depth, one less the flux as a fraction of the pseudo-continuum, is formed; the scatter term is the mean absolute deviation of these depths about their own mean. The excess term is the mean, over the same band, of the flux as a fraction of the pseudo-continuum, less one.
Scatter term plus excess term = 0.018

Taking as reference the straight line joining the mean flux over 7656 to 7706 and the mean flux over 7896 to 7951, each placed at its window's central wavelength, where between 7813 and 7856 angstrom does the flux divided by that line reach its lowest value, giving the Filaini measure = 7854.36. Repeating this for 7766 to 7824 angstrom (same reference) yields 7785.94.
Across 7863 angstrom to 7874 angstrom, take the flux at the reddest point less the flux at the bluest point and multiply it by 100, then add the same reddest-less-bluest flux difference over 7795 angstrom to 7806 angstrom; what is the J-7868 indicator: -211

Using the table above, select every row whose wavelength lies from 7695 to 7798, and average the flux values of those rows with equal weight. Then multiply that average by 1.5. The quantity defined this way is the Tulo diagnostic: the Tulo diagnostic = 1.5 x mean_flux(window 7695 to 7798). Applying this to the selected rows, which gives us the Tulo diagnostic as 93.0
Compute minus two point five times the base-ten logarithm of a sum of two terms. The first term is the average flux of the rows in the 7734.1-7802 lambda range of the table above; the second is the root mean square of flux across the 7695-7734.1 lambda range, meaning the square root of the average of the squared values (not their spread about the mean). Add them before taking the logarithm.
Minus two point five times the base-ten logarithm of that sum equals -5.23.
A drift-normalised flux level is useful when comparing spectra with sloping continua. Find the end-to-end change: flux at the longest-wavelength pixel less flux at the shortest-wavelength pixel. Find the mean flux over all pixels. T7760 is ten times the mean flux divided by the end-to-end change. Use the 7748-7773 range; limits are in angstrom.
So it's 310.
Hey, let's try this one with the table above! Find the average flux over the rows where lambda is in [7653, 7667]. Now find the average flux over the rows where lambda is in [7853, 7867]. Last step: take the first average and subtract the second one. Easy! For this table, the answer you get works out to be -3.3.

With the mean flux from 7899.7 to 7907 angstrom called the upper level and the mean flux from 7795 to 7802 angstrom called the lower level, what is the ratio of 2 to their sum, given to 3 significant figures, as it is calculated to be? 0.0160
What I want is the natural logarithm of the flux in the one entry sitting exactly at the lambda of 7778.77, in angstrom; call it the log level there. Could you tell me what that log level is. 4.12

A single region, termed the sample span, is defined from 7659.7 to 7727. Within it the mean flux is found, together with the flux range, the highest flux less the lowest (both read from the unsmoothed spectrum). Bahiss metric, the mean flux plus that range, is 67.8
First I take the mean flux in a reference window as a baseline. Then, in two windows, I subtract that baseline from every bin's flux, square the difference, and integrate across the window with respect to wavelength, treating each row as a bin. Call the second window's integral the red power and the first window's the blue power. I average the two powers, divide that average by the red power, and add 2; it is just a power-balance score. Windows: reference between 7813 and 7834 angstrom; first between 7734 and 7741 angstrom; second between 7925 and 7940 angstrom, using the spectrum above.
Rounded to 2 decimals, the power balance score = 2.51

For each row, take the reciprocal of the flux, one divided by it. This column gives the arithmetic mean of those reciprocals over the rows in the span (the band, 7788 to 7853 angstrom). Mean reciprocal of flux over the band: 0.0158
